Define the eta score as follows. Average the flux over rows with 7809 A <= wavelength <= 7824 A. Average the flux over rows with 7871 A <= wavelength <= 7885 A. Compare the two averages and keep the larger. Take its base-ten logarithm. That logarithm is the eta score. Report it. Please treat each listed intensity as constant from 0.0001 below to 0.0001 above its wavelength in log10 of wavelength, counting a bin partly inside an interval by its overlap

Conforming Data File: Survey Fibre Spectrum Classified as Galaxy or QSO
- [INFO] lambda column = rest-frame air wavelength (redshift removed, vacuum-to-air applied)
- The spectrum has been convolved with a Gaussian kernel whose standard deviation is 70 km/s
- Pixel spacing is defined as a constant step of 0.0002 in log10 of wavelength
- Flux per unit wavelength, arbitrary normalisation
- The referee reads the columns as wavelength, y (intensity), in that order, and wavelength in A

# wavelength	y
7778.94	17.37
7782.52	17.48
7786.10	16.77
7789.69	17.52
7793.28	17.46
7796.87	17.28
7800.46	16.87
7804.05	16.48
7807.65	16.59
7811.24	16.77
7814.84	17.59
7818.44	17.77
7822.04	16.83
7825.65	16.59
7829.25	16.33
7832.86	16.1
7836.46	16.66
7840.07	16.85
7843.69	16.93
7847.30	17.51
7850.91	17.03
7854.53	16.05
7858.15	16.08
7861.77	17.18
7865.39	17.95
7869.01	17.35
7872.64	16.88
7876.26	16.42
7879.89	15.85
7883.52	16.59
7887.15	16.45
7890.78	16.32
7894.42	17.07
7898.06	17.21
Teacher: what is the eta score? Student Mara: 1.24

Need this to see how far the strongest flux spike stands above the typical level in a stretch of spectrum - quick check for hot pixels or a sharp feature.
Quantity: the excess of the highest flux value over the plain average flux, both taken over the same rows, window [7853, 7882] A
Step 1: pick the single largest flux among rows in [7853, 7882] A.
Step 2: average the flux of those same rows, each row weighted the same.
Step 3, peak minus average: 1.2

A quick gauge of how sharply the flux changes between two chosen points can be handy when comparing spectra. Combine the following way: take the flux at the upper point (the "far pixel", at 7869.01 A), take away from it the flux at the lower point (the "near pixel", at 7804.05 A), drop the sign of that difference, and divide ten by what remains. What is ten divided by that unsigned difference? 11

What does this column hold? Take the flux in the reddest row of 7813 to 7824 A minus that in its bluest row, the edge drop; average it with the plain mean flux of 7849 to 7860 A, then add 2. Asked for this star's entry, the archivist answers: 9.8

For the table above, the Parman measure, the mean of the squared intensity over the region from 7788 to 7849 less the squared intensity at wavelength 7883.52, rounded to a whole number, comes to 12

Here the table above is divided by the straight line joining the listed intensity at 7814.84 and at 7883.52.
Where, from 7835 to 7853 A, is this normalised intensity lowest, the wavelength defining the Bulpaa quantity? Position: 7836.46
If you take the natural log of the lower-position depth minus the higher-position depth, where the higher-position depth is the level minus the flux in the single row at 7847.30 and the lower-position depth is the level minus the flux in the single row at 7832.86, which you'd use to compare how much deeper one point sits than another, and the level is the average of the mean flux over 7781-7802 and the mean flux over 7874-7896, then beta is 0.3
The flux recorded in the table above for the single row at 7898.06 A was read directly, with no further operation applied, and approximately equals 17.21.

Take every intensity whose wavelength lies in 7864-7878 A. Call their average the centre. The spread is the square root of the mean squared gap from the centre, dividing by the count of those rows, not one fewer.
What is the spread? 0.57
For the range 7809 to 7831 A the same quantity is 0.52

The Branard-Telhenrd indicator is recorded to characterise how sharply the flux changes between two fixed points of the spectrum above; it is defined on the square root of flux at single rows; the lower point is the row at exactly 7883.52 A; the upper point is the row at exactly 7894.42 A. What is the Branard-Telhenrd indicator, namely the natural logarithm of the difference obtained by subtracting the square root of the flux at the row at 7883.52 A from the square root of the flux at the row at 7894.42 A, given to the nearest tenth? -2.8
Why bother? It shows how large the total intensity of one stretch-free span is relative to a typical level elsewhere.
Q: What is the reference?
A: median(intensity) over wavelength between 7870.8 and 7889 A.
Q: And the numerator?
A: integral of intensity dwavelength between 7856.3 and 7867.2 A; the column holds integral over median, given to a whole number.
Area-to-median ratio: 11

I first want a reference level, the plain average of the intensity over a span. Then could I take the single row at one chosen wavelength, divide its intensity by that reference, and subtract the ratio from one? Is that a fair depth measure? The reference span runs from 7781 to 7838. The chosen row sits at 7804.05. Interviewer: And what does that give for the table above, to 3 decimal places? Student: 0.027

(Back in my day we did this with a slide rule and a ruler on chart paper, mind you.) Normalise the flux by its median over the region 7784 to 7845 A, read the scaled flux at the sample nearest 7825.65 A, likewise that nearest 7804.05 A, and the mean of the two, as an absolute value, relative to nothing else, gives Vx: 0.98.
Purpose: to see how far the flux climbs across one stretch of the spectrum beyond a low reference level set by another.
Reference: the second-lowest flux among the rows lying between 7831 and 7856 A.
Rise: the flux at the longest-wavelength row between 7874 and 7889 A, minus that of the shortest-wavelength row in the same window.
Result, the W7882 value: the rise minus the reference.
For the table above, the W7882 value -16.1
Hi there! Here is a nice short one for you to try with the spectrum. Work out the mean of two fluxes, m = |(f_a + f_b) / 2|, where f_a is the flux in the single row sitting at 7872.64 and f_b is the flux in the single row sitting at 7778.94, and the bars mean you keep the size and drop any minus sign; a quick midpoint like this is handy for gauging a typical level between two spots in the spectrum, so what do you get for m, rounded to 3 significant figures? 17.1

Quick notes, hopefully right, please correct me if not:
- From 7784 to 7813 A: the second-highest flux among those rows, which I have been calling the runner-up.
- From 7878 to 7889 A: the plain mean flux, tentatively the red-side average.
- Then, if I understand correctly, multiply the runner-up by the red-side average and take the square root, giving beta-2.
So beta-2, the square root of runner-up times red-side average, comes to 16.9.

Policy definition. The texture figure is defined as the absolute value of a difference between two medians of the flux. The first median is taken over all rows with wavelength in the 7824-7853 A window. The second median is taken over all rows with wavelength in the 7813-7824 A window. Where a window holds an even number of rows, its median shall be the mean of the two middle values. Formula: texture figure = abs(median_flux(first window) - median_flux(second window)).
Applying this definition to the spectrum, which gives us 0.8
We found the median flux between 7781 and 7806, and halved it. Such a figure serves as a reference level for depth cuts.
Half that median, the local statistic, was 8.64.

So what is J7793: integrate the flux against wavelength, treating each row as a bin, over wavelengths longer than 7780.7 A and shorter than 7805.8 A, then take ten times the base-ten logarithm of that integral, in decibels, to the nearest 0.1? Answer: 26.3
